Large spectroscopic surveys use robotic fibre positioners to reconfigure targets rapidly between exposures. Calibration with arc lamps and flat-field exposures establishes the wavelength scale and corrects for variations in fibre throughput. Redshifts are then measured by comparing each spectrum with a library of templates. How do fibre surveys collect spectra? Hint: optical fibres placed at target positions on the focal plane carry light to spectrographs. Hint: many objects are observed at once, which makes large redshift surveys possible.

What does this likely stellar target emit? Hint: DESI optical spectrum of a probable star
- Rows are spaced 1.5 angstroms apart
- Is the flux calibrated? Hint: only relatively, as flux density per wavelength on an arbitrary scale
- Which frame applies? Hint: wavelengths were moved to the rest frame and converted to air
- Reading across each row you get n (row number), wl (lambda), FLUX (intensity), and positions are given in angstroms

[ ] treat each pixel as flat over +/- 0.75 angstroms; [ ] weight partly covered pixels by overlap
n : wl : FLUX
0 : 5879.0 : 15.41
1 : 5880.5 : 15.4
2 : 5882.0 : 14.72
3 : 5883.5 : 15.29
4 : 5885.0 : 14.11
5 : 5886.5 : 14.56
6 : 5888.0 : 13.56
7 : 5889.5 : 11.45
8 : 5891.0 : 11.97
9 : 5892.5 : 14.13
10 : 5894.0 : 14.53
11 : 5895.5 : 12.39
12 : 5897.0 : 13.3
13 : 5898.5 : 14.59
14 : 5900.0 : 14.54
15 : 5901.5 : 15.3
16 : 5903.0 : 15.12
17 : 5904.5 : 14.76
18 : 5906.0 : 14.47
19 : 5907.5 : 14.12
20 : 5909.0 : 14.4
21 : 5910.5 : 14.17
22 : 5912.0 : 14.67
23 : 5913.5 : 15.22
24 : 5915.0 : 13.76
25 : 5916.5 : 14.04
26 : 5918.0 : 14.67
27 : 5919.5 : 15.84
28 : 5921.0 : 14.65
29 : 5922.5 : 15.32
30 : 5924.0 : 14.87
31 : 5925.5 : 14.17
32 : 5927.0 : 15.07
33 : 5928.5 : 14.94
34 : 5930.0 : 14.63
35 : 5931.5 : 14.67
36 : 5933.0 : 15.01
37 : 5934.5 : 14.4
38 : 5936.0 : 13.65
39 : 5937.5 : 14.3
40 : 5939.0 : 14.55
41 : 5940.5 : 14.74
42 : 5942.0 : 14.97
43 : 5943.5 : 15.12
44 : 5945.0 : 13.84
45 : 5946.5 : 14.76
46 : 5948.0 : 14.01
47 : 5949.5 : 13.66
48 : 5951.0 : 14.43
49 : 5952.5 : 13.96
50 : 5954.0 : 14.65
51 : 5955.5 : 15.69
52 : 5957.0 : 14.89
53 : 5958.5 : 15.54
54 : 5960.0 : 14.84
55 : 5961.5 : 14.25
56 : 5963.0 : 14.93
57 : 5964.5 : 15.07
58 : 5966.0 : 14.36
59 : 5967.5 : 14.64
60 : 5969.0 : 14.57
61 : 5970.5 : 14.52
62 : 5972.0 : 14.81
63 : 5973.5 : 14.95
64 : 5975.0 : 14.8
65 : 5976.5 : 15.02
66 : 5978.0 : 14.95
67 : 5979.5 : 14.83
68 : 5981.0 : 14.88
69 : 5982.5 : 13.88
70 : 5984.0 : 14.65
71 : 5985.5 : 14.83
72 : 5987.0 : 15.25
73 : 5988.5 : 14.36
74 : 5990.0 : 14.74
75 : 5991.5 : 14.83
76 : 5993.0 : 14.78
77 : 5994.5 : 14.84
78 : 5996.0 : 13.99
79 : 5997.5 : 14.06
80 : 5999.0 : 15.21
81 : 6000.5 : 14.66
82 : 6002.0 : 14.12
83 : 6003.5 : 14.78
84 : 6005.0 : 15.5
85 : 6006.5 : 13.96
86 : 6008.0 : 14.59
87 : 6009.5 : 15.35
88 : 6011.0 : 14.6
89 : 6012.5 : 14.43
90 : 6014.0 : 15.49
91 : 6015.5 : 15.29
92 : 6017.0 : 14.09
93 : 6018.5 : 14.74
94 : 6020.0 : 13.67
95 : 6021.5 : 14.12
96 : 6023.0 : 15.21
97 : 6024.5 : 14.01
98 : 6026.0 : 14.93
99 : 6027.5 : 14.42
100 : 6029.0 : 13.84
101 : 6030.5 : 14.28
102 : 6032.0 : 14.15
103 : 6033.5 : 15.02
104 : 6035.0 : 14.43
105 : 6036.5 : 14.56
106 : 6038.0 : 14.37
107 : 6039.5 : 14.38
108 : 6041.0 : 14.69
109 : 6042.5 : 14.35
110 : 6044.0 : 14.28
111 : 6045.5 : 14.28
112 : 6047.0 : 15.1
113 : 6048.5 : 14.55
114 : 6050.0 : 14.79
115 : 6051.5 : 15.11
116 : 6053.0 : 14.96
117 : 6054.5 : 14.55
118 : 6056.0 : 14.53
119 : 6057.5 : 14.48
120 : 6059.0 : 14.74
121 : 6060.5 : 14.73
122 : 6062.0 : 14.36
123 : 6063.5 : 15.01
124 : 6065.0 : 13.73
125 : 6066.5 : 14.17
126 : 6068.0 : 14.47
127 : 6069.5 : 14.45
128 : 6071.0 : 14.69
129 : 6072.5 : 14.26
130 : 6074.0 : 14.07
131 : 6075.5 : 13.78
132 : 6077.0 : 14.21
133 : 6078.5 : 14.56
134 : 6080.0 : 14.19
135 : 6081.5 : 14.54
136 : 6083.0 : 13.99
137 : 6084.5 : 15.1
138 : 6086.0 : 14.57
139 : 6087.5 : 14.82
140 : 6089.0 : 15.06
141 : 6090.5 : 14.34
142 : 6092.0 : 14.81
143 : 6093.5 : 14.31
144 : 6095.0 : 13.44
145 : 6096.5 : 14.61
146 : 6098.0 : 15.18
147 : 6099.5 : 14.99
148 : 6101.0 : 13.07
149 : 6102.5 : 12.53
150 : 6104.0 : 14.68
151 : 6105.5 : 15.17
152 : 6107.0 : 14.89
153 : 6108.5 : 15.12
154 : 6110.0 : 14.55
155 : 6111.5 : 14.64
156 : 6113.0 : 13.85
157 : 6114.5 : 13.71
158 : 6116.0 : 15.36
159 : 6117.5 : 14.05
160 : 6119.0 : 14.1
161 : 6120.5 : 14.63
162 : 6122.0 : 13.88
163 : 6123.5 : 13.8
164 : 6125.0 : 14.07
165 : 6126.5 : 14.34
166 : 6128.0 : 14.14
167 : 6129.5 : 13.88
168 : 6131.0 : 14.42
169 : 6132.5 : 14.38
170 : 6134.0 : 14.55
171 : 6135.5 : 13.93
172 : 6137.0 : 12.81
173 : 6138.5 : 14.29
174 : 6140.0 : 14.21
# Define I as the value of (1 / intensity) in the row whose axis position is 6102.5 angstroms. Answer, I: 0.0798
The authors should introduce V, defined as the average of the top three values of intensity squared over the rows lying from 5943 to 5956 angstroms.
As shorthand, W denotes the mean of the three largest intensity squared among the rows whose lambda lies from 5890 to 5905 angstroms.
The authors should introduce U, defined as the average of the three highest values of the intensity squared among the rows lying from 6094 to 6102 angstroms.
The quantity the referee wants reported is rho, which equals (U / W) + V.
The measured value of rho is 232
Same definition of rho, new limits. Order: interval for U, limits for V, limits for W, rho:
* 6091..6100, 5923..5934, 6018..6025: 226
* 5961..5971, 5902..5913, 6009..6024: 221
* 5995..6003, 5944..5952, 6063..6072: 208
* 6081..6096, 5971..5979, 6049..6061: 225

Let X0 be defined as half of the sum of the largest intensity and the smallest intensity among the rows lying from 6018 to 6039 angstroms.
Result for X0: 14.4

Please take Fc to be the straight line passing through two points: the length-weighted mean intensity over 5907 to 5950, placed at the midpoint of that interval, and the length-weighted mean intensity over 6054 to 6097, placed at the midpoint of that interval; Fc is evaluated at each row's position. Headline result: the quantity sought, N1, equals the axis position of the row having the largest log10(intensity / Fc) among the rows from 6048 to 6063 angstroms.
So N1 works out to 6051.5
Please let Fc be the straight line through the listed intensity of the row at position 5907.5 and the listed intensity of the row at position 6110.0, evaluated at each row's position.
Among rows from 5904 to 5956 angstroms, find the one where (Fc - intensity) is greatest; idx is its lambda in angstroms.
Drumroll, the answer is 5949.5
